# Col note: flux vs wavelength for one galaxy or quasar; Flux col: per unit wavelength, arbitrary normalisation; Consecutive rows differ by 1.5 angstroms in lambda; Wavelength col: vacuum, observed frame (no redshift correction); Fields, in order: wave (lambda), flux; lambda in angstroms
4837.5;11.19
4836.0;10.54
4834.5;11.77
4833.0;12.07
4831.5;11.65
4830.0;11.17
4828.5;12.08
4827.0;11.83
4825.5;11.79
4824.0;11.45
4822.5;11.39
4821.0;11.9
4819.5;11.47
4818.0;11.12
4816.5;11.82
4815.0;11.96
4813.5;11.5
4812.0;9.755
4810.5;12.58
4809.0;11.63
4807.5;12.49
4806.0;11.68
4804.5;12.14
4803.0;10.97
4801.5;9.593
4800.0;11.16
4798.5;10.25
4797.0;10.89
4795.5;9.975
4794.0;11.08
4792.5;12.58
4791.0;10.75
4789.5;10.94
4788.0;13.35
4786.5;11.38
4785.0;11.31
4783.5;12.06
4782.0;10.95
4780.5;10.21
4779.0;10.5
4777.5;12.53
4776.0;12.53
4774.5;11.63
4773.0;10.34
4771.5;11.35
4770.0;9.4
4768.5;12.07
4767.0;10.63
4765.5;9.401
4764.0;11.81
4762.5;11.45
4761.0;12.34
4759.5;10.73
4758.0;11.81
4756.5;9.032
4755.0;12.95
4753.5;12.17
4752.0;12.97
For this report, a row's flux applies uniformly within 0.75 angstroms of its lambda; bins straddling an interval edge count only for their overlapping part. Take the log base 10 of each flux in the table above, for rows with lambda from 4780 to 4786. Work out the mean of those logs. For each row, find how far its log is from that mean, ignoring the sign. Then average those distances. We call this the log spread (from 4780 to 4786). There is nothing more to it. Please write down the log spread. 0.022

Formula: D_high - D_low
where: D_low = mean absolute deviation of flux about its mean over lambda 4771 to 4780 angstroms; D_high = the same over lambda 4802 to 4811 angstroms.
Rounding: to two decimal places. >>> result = -0.26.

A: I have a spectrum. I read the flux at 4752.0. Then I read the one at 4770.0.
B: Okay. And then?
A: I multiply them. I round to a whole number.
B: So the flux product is 122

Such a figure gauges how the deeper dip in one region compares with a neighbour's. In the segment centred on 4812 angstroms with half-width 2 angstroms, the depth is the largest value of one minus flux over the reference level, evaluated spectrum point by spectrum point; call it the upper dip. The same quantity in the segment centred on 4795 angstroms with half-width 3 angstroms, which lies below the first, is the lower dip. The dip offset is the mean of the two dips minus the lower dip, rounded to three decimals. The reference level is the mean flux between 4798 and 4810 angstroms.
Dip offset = 0.010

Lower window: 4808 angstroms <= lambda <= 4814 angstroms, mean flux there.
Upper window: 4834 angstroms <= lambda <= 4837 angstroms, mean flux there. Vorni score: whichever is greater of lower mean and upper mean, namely 11.4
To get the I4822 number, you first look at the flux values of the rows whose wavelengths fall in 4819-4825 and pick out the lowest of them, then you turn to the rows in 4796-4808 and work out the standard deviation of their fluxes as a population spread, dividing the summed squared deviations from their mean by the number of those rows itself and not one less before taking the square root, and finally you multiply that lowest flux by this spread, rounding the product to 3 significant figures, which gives 10.2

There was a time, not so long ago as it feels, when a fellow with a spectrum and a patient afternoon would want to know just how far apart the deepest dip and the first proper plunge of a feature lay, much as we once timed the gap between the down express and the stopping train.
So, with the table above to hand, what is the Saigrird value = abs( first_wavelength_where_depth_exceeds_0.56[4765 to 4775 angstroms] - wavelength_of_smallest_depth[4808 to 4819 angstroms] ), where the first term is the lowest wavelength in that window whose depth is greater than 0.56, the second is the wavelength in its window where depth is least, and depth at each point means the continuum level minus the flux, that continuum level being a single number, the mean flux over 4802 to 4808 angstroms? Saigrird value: 45.0 angstroms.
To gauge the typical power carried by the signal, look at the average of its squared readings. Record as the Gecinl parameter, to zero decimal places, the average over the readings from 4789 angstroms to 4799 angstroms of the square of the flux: 120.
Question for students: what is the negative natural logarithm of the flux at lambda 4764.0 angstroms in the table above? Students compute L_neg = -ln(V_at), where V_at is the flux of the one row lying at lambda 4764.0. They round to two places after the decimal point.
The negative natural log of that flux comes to -2.47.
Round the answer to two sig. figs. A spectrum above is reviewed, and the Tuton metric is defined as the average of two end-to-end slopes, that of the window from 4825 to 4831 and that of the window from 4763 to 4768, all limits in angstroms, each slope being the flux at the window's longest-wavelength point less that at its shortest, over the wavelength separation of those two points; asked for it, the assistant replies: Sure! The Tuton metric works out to -0.27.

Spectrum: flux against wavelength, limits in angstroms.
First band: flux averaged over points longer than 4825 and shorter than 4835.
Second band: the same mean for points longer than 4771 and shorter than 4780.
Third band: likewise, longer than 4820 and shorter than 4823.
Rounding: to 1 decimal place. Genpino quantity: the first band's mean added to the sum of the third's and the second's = 34.9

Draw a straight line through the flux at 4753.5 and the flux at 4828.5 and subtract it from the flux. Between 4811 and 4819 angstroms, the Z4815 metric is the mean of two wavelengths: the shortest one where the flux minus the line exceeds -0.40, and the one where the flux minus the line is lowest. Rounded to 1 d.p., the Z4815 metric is 4813.5 angstroms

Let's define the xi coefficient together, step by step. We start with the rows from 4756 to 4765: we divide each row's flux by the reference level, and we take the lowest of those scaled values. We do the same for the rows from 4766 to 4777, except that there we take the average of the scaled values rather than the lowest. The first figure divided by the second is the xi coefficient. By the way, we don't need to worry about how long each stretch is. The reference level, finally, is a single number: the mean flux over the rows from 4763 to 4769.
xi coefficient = 0.81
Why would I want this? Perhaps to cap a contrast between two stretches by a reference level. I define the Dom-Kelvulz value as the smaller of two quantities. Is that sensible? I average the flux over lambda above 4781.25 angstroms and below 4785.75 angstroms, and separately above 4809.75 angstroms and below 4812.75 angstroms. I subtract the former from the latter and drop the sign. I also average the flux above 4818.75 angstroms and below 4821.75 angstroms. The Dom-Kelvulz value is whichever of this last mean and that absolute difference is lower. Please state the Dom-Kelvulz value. 0.3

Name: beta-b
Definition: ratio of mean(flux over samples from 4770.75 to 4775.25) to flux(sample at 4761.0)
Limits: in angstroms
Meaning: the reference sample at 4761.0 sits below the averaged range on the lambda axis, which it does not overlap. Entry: 0.90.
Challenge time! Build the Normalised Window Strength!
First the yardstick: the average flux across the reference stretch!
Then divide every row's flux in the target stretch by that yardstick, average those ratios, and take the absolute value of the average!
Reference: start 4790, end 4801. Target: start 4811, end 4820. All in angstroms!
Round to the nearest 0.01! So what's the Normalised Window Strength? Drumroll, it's 1.03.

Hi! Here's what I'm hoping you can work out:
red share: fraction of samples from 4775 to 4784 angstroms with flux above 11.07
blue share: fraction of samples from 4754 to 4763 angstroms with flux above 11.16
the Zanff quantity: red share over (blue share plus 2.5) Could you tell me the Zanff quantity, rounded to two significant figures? 0.16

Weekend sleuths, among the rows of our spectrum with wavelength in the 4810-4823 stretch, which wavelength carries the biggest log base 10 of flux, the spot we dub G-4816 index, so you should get 4810.5 angstroms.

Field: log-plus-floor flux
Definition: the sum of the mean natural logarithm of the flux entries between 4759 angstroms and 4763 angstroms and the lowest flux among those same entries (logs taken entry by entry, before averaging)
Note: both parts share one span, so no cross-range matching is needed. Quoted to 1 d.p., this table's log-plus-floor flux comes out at 13.2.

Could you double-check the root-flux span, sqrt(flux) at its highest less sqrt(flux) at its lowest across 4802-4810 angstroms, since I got 0.22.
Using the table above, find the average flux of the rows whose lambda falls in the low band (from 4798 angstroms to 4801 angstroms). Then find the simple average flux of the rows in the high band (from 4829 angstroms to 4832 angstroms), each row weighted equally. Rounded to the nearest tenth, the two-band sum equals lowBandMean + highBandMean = 22.1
